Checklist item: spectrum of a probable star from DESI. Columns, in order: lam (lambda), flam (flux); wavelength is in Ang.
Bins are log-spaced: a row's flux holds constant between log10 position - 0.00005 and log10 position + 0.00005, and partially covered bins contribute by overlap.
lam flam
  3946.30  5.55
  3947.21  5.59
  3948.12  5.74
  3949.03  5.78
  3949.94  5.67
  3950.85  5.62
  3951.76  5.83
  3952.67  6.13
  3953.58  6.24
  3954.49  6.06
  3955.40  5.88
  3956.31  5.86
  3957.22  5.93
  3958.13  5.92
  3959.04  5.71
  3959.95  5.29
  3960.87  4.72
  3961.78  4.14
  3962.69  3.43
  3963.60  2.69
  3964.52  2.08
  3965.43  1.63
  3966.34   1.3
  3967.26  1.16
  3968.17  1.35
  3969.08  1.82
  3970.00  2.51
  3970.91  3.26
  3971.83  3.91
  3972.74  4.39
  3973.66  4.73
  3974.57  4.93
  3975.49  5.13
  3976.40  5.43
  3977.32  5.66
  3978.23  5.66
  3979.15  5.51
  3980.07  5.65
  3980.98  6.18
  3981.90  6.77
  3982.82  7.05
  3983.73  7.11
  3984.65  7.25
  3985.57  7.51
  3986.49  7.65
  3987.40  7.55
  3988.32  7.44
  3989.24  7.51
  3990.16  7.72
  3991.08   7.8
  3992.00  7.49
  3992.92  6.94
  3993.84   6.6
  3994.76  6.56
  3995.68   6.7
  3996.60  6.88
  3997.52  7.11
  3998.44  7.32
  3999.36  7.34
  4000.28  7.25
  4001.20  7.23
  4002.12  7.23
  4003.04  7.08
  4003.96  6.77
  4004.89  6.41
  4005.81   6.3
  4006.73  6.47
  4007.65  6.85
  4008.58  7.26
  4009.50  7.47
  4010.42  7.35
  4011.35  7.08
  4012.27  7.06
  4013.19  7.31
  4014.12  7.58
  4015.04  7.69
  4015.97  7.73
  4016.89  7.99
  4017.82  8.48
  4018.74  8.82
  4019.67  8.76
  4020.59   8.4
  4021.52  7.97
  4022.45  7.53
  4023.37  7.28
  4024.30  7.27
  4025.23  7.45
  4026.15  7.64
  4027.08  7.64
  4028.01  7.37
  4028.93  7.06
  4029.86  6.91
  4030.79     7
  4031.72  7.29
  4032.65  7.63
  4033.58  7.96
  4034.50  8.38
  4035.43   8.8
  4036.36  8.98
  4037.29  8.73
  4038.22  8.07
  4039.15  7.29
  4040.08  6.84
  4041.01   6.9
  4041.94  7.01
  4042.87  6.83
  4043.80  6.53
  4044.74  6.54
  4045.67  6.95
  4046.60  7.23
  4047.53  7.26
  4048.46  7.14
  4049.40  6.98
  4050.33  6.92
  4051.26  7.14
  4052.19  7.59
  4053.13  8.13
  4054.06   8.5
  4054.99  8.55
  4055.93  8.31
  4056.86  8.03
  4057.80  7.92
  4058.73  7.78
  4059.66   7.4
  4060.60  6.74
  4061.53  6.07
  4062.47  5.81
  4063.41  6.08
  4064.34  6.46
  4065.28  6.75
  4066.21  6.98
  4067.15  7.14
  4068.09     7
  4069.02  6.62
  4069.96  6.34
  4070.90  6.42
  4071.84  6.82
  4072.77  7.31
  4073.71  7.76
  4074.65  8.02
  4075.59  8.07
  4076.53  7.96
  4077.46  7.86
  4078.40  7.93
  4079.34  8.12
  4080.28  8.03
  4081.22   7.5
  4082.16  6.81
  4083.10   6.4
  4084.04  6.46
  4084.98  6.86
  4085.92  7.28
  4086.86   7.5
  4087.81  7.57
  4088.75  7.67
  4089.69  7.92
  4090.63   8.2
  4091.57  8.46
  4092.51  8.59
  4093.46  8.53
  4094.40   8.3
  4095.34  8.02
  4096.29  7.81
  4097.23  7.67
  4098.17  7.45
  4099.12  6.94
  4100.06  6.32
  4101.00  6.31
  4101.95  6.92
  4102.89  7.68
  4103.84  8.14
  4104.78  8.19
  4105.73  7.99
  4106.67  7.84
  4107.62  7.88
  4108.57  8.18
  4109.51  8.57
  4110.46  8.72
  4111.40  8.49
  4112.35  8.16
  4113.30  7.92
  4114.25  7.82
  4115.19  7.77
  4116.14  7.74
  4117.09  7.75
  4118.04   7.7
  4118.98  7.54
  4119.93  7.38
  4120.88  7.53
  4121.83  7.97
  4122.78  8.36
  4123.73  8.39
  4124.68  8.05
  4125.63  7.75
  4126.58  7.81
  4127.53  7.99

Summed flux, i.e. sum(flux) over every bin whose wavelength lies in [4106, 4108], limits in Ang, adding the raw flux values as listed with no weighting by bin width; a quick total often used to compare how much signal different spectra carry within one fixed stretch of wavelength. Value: 15.7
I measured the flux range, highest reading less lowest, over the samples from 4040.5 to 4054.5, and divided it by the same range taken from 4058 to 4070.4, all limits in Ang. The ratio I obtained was 1.0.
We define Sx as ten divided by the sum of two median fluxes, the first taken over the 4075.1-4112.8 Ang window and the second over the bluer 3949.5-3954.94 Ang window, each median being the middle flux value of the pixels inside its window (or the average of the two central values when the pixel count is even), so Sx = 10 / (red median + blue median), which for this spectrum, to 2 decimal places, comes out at 0.72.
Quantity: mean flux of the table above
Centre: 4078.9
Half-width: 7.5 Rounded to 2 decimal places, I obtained 7.45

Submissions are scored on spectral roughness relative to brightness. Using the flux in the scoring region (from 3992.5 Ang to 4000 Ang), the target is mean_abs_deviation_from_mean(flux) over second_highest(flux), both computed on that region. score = 0.034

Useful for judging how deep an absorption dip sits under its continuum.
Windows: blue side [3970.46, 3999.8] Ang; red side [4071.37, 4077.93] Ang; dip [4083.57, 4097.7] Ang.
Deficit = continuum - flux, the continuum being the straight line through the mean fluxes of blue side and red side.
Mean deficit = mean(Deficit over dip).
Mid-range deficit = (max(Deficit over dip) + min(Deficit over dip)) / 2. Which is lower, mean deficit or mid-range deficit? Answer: 0.1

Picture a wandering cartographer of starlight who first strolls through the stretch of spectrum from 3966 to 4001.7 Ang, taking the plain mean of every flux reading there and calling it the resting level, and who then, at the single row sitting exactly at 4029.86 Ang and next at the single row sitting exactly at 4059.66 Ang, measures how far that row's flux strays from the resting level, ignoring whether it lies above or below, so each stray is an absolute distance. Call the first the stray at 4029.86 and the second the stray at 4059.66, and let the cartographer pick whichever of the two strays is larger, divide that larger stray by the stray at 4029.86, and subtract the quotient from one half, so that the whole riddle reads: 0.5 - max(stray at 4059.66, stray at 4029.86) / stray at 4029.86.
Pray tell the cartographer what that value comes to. -1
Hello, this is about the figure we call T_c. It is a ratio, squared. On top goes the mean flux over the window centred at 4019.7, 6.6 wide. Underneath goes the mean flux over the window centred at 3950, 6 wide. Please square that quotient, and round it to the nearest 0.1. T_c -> 2.1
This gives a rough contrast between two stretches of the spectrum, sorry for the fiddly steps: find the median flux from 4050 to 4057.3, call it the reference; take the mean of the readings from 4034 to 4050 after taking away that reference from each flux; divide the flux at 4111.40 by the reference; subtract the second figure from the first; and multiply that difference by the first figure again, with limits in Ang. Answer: 1.1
